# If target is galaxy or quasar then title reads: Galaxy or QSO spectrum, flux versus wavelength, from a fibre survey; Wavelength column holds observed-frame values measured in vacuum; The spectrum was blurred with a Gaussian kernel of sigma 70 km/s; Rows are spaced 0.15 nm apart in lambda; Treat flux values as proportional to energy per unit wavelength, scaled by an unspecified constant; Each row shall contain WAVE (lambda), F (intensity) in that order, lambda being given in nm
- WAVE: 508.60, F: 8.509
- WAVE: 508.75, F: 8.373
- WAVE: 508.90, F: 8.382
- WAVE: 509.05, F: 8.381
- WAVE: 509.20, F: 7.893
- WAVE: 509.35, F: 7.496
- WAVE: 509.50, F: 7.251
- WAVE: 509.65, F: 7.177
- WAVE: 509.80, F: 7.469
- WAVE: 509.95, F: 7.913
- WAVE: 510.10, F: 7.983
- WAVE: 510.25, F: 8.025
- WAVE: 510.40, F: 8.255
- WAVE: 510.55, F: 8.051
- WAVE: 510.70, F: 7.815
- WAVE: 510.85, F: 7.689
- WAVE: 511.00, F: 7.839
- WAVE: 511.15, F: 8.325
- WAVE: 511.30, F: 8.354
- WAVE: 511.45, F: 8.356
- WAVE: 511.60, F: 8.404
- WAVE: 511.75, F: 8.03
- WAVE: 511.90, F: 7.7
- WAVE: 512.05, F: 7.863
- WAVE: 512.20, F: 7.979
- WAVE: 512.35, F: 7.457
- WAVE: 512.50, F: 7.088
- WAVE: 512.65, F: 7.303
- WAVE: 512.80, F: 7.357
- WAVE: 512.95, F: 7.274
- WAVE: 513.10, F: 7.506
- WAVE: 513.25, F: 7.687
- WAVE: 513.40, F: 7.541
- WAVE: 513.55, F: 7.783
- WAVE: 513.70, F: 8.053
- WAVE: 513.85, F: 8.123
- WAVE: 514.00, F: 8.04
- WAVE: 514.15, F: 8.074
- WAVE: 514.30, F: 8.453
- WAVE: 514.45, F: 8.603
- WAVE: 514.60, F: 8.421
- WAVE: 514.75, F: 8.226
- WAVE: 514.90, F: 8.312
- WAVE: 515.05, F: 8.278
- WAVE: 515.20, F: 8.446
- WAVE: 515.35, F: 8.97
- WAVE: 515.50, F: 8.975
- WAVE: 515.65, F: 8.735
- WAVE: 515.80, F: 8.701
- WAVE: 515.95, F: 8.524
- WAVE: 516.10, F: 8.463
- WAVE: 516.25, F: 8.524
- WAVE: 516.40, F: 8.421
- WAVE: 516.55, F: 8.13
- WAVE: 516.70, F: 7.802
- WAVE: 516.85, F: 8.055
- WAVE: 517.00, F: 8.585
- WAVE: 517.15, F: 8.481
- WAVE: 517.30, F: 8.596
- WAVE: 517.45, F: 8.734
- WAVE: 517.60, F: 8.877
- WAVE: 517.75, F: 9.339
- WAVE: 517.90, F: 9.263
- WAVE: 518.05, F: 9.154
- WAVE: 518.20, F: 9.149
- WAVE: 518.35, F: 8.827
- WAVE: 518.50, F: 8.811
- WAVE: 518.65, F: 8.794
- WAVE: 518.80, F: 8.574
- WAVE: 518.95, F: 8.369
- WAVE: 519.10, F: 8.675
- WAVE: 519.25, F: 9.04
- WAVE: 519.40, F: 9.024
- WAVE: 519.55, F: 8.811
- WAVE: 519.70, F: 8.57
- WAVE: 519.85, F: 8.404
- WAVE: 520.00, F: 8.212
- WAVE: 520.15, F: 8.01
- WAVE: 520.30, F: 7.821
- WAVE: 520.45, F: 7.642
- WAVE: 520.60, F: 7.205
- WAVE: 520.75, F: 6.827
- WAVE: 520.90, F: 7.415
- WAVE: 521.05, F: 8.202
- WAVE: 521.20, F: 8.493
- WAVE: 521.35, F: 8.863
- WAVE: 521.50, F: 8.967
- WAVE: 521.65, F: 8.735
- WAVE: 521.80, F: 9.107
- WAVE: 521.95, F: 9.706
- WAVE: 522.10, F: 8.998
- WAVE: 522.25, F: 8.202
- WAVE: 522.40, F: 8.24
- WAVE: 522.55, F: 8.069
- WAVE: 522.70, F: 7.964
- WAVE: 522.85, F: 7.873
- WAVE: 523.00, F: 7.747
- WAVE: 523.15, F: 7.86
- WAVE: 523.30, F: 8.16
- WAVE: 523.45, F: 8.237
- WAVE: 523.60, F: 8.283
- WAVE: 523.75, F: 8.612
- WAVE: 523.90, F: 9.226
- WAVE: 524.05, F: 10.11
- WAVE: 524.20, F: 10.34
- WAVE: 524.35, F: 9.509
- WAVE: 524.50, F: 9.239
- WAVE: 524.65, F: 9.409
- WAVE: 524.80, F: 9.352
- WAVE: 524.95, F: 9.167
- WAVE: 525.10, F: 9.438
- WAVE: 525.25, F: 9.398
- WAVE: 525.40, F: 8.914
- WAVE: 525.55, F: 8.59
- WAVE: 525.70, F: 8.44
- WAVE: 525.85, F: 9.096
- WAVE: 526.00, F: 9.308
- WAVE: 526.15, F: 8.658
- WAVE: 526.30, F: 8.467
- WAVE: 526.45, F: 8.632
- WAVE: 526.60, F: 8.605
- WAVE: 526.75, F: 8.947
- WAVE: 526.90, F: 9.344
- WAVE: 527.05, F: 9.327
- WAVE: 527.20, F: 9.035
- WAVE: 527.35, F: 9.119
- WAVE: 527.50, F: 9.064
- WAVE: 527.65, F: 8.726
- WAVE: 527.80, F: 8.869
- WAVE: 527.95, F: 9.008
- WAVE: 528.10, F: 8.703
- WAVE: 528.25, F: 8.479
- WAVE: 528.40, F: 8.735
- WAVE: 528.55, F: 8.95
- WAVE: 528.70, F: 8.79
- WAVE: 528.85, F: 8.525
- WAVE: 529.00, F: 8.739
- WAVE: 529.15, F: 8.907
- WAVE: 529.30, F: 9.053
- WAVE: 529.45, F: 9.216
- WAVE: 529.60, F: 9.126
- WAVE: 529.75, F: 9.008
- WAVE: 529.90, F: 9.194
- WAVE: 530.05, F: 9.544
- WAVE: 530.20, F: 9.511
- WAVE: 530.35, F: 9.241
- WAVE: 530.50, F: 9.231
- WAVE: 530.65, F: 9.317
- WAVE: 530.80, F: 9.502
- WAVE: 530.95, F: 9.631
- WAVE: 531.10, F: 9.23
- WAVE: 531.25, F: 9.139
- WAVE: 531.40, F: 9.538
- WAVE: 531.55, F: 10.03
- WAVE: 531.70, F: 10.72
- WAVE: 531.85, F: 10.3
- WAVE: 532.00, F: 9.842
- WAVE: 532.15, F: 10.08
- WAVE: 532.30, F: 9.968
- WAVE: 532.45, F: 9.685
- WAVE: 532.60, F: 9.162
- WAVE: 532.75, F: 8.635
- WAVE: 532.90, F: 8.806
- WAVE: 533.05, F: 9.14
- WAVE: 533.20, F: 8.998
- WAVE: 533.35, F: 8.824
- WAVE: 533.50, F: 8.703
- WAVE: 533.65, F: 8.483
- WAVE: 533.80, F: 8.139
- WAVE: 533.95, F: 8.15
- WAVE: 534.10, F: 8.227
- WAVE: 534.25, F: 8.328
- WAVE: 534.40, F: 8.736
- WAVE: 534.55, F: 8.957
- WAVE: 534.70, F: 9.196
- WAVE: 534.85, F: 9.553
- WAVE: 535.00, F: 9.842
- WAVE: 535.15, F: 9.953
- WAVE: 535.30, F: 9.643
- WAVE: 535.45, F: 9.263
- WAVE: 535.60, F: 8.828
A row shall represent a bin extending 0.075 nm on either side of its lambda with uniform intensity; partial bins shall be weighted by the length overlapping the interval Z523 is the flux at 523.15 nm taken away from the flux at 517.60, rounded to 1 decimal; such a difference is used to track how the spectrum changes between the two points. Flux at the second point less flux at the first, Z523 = 1.0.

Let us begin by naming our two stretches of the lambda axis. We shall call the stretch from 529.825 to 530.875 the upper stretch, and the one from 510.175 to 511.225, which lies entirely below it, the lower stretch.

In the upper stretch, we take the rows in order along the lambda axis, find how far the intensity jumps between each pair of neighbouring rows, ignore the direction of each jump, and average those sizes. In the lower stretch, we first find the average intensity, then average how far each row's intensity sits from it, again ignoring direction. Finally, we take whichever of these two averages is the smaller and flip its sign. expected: -0.156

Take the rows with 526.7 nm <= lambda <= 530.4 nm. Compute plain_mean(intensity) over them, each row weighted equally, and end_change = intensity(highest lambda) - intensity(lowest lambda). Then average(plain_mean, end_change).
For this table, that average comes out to 4.65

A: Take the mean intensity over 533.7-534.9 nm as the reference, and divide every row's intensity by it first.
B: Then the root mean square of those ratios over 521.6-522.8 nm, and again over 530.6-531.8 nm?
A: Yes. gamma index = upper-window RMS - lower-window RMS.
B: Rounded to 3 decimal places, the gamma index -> 0.116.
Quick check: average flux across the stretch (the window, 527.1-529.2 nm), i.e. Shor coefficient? 8.8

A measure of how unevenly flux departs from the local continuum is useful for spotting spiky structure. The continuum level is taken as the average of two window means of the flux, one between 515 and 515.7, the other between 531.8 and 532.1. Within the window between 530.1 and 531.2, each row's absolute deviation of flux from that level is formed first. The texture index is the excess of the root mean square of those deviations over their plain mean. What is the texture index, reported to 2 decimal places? 0.01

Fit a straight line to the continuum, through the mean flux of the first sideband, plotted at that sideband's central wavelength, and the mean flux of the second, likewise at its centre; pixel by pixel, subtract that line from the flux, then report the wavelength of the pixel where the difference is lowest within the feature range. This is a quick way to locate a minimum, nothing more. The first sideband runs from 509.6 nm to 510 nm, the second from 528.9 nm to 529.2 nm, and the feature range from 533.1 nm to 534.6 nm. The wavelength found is 533.80 nm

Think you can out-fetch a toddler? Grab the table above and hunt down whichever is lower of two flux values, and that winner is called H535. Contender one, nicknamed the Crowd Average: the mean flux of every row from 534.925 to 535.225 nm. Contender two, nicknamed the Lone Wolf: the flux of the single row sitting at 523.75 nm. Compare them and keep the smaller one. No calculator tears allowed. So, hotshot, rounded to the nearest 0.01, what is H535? 8.61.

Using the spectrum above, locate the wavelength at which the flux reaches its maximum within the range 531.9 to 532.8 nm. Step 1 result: 532.15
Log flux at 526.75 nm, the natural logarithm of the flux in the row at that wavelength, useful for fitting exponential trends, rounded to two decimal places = 2.19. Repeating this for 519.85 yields 2.13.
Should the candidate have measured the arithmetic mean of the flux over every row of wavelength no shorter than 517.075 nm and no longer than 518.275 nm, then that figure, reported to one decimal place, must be 8.9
